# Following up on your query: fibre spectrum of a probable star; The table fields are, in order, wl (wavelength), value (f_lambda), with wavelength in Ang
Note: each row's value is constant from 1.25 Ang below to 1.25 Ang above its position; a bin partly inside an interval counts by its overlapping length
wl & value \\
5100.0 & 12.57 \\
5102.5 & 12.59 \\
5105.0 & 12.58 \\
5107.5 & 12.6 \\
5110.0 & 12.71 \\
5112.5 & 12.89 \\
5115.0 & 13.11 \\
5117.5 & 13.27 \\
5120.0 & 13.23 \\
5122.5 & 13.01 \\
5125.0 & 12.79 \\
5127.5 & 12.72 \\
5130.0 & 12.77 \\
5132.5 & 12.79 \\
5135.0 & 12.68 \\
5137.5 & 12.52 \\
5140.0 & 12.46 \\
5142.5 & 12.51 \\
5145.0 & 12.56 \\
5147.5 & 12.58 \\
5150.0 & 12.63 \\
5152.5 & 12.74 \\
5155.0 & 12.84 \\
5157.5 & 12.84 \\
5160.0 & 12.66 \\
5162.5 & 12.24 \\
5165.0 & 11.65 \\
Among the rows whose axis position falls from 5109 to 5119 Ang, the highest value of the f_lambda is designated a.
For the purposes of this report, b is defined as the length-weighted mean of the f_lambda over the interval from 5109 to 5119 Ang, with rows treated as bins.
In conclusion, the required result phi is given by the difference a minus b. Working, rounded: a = 13.27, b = 13.01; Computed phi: 0.262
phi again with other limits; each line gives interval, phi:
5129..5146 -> 0.179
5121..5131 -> 0.176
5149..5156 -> 0.103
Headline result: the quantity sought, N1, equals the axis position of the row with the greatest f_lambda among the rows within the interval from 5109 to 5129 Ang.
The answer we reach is 5117.5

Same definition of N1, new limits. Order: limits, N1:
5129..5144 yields 5132.5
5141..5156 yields 5155.0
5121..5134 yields 5122.5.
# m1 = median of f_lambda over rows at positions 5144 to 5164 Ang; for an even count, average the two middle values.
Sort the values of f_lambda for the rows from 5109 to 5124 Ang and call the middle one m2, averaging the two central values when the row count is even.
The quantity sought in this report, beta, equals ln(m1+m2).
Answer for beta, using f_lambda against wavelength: 3.25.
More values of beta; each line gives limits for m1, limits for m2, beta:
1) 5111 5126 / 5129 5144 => 3.24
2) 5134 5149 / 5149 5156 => 3.23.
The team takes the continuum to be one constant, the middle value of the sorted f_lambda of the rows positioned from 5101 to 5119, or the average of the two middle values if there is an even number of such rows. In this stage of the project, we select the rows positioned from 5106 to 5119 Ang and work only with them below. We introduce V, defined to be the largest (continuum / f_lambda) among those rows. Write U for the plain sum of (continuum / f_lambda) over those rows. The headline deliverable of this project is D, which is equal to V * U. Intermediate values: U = 4.92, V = 1.01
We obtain 5.0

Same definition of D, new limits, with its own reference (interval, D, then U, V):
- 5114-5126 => 4.8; 4.86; 0.99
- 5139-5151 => 5.2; 5.06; 1.02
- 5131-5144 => 5.1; 5.05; 1.02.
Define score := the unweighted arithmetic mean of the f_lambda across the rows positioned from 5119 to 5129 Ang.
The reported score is 12.94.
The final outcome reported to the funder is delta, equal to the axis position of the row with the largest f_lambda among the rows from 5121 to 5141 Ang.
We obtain 5122.5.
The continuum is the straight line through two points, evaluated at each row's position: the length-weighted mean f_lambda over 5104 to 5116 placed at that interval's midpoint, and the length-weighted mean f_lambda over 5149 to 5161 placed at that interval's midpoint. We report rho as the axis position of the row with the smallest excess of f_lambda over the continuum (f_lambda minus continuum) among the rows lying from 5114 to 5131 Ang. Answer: 5127.5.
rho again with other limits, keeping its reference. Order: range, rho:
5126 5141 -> 5140.0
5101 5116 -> 5105.0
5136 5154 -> 5140.0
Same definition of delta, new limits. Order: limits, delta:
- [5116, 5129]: 5117.5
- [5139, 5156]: 5155.0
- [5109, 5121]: 5117.5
